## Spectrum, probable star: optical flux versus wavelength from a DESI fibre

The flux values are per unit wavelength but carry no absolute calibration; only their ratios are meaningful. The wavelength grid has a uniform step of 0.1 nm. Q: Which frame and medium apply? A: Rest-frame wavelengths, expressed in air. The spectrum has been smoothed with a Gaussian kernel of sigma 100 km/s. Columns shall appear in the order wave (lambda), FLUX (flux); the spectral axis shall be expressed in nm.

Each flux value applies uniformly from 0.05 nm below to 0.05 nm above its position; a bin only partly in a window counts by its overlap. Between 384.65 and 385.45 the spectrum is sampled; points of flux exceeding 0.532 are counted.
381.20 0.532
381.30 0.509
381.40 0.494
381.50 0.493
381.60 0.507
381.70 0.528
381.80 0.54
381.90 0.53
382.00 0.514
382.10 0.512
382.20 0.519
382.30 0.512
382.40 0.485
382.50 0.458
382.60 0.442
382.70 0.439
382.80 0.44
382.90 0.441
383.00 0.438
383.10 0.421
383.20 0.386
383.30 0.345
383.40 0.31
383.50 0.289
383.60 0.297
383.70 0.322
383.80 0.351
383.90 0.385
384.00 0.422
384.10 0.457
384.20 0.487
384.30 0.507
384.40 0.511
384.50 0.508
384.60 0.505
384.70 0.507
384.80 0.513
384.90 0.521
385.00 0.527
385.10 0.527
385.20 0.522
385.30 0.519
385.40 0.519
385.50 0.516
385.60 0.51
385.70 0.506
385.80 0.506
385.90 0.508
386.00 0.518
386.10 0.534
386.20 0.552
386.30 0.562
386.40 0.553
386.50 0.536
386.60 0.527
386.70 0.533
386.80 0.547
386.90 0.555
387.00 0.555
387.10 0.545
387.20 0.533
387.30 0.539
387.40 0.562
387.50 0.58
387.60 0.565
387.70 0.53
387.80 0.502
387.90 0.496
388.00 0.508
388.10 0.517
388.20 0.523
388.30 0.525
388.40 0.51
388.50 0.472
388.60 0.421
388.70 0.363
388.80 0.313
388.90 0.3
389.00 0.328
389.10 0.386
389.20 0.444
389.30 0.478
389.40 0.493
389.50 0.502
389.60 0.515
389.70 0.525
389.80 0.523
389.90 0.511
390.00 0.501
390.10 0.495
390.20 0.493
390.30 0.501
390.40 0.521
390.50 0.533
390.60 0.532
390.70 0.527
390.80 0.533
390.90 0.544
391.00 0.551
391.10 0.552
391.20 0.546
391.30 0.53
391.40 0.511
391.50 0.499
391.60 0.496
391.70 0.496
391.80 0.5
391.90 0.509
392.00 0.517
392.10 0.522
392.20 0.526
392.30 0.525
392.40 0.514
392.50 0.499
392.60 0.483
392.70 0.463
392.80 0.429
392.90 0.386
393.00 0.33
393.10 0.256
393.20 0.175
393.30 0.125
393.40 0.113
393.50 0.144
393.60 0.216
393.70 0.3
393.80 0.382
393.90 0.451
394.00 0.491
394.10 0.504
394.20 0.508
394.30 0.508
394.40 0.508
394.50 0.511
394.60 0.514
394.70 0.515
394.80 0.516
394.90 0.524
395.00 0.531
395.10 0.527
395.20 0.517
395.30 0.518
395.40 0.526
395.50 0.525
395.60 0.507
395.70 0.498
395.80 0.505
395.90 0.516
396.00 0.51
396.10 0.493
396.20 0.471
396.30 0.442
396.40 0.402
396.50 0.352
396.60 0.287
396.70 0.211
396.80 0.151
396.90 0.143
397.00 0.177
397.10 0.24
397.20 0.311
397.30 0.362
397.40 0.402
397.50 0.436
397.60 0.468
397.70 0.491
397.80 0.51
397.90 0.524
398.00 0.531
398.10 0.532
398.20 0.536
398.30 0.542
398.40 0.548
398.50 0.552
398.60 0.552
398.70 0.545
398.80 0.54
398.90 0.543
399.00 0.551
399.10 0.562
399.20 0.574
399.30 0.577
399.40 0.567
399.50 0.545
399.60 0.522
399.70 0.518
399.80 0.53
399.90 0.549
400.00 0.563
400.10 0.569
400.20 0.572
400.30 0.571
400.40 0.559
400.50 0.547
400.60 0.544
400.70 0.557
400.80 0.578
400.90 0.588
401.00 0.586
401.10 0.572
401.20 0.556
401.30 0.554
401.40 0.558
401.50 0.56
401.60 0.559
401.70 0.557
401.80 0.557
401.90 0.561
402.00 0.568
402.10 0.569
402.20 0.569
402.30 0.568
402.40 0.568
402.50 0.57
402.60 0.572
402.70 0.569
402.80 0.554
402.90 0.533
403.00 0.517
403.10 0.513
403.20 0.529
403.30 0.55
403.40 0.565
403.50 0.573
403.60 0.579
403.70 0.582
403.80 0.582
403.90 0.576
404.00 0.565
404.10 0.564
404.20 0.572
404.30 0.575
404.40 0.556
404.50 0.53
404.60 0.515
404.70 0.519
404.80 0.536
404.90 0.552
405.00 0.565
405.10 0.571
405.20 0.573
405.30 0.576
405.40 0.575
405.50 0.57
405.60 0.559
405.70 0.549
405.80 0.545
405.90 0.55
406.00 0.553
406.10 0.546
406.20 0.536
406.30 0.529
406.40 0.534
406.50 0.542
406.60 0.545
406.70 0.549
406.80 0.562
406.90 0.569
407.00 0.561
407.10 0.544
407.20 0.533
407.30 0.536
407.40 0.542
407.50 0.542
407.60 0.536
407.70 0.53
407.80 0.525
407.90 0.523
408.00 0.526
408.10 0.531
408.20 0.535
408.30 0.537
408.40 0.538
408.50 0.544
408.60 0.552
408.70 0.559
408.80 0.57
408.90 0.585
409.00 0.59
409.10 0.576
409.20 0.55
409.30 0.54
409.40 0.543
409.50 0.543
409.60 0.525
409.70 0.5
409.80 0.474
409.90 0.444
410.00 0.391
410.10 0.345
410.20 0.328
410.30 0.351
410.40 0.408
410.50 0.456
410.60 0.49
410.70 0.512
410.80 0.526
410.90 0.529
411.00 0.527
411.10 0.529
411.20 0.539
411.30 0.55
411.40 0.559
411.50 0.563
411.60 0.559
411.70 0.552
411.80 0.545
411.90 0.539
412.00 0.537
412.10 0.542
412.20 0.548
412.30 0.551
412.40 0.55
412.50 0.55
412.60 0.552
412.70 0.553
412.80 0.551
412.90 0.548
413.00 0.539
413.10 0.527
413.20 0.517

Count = 0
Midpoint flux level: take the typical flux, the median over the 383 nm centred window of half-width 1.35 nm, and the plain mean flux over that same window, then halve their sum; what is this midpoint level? 0.44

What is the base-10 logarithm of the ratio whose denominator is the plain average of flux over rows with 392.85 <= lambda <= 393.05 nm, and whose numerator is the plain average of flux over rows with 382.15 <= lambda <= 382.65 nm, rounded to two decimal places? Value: 0.13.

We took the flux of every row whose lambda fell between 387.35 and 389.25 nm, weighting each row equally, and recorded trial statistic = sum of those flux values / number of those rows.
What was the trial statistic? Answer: 0.47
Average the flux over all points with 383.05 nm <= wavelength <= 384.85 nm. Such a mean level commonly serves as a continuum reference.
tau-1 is 0.42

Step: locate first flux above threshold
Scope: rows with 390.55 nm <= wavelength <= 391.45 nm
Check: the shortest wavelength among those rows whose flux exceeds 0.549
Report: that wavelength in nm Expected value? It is 391.00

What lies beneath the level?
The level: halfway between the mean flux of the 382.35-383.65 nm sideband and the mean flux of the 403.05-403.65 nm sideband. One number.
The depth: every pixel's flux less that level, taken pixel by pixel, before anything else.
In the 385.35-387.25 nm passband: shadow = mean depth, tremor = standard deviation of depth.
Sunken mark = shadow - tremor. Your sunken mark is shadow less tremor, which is 0.04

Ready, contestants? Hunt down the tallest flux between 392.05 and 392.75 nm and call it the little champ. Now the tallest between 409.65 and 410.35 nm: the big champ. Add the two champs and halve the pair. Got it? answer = 0.513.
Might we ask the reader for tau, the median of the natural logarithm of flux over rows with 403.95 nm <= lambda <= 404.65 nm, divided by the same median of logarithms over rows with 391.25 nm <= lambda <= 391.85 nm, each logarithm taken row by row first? 0.83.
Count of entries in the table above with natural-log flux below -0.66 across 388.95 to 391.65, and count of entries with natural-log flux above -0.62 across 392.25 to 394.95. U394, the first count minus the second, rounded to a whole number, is 15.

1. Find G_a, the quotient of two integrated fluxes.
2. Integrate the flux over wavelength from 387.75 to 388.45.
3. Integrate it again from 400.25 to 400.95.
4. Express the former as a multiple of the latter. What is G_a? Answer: 0.908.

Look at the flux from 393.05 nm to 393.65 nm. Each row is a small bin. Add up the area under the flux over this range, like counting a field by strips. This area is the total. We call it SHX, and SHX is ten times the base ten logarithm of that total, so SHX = -9.9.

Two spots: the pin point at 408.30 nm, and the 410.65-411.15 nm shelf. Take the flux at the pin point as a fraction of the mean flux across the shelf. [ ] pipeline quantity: 1.02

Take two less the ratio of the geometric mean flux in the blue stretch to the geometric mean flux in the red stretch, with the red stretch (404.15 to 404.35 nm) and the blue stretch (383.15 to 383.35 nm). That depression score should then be 1.36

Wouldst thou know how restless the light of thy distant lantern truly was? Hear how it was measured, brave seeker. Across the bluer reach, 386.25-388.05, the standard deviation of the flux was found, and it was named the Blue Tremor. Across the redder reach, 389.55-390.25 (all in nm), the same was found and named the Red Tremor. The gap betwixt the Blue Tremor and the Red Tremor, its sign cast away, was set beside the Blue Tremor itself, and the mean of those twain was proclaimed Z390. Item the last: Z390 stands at 0.016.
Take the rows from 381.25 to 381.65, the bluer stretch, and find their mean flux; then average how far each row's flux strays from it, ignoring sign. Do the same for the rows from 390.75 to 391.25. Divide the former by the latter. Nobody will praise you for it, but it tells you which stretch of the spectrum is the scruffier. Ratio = 1.4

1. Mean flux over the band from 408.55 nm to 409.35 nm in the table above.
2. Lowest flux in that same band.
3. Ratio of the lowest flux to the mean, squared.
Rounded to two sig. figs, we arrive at 0.91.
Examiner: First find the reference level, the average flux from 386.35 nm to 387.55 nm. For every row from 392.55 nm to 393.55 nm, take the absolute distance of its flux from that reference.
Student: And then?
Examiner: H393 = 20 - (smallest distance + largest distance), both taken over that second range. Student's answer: 19.5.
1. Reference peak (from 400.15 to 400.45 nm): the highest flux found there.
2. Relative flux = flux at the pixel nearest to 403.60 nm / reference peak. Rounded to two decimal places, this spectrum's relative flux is 1.01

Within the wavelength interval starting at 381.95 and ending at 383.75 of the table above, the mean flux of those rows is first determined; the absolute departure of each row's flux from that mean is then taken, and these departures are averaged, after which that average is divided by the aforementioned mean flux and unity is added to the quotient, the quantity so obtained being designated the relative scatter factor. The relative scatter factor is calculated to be 1.15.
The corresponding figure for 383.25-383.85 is 1.06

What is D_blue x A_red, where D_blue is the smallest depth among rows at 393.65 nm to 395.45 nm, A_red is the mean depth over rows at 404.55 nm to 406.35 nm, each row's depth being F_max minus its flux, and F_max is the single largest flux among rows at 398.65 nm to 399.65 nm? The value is 0.0012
